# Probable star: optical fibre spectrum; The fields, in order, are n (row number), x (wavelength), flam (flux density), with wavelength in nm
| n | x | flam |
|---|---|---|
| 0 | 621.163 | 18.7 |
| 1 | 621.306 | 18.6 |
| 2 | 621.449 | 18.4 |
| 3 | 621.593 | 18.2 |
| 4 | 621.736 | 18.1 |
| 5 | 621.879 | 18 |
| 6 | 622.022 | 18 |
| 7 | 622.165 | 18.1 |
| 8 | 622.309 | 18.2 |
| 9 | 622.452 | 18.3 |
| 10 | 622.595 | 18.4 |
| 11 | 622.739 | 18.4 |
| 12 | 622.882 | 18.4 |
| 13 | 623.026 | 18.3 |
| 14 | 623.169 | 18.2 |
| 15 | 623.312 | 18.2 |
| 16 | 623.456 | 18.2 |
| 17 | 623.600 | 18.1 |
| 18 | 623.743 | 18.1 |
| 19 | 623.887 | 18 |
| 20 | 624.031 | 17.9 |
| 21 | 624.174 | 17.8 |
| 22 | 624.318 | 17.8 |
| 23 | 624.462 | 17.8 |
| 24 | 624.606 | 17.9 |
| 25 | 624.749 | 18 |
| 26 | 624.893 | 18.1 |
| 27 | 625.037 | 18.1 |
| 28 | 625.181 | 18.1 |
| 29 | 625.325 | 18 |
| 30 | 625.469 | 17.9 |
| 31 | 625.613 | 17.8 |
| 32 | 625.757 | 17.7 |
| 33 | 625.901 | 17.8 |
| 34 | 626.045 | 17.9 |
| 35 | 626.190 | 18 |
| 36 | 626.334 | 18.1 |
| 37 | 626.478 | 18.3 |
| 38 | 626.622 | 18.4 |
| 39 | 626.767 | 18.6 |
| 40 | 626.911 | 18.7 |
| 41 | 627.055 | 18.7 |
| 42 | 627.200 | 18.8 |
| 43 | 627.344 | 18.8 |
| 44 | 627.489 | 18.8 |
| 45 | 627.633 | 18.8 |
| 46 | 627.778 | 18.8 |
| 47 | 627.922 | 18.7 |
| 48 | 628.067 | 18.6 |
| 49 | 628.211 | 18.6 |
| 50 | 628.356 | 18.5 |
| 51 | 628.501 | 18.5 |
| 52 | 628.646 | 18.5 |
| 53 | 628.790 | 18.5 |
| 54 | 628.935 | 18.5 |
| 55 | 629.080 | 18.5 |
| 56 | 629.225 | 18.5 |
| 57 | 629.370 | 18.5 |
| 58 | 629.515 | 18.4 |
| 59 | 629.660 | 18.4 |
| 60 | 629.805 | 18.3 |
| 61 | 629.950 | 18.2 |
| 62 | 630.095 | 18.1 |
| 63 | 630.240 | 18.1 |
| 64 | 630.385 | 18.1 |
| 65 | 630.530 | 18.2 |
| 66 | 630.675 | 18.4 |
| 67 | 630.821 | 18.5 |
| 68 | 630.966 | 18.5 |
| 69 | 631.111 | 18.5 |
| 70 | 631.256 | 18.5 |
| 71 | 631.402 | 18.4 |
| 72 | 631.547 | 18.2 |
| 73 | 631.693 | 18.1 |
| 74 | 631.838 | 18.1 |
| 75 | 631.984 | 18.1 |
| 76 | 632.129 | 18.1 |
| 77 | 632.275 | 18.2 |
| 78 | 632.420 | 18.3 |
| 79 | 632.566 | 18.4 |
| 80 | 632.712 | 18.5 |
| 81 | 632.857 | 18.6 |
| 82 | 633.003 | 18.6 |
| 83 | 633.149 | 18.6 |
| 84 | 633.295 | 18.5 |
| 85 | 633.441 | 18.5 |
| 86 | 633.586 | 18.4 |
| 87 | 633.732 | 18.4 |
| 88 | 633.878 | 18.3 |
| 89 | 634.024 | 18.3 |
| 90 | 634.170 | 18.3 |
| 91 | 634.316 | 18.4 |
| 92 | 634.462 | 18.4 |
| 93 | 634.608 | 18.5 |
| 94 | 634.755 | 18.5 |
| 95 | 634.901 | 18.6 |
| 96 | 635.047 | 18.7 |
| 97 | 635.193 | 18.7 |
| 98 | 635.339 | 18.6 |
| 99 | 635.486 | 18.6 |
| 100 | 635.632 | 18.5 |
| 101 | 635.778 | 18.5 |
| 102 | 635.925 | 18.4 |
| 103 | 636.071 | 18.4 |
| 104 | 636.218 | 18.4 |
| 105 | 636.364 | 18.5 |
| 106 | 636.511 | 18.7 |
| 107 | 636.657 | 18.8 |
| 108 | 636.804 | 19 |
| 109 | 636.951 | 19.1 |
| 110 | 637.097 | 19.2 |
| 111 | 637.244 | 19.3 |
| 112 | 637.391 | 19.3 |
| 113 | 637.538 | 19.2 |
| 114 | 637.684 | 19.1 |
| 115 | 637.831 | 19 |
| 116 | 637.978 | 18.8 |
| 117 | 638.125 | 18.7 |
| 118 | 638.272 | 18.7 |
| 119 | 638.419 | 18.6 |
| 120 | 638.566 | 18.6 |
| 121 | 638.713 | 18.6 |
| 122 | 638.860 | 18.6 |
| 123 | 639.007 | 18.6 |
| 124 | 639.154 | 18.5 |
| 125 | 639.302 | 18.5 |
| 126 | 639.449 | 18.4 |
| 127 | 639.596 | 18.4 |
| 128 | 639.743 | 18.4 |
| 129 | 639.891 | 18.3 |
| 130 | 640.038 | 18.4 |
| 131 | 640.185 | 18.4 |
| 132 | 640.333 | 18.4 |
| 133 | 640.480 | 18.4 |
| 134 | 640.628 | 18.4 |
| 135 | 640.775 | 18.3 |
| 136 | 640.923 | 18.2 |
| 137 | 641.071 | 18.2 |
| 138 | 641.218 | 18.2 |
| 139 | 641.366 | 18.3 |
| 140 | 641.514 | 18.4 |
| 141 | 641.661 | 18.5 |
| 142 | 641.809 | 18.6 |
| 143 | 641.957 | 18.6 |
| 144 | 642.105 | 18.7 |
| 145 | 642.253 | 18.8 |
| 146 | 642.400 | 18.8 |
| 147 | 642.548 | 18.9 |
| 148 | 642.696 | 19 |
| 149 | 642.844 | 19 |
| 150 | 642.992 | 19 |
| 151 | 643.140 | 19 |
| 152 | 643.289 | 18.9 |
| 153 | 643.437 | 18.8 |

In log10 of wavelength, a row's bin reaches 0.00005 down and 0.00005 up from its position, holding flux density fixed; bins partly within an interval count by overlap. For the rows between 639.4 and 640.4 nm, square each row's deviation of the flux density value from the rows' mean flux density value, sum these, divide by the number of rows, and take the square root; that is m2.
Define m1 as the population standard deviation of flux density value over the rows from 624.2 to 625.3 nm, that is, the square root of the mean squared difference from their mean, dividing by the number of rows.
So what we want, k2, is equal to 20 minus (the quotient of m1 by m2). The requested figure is 16.3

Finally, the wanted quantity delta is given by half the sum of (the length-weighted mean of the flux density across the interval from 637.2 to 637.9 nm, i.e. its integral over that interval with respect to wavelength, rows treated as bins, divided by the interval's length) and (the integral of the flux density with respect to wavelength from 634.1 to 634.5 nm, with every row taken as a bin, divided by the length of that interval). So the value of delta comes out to 18.8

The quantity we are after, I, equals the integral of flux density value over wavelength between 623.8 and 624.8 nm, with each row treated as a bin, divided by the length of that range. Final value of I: 17.9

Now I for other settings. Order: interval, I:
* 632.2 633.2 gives 18.4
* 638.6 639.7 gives 18.5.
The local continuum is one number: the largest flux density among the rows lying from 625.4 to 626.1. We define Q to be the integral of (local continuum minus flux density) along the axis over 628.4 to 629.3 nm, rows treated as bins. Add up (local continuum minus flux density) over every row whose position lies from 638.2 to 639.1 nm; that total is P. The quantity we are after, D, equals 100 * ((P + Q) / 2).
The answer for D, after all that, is -242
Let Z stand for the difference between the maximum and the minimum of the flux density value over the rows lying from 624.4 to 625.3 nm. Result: 0.30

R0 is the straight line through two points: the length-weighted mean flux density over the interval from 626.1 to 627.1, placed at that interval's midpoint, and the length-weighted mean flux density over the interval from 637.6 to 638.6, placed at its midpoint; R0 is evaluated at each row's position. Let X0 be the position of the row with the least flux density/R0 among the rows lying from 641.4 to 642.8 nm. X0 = 641.514 nm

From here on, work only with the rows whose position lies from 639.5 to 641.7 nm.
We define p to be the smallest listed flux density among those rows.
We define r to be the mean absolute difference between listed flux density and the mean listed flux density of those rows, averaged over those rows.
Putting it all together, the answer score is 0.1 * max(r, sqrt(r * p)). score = 0.12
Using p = 18.2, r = 0.08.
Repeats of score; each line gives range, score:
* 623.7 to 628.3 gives 0.25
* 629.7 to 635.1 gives 0.17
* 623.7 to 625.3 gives 0.14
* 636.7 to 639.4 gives 0.22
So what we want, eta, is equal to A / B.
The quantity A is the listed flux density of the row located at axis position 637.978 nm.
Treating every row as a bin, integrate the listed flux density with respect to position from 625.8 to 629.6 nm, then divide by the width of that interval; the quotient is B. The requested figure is 1.02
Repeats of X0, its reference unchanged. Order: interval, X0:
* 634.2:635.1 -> 634.462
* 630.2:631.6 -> 630.385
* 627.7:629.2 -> 629.080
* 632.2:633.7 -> 632.275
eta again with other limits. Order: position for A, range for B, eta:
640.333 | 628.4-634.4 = 1.00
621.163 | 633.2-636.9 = 1.01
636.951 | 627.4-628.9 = 1.03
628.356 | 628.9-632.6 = 1.01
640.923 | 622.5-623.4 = 0.99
